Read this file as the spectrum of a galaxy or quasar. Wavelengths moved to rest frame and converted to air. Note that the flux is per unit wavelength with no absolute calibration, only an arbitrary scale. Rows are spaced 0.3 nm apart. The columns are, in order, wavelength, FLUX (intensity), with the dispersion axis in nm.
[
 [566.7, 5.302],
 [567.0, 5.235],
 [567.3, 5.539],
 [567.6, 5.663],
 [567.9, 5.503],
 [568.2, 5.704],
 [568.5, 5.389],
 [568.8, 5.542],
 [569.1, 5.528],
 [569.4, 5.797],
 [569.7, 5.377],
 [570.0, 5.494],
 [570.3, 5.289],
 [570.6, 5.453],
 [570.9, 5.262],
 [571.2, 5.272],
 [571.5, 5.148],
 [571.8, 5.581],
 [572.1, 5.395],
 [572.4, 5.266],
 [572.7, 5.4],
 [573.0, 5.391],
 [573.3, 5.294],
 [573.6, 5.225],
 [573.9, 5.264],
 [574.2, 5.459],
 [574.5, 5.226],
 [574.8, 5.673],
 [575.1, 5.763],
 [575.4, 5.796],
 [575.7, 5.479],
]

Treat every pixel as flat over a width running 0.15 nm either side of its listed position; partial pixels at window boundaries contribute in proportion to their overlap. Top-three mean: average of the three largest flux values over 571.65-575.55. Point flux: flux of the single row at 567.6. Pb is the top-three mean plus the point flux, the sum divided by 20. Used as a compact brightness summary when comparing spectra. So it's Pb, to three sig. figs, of 0.570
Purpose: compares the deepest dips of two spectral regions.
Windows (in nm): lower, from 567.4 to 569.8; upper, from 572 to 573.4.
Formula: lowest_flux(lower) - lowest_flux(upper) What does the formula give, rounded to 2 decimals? 0.11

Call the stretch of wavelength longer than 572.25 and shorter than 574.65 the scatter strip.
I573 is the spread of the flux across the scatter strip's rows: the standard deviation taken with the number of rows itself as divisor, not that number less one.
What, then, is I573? 0.08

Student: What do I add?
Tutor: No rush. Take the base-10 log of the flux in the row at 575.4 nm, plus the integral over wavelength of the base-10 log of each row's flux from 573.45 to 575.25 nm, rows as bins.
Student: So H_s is 2.09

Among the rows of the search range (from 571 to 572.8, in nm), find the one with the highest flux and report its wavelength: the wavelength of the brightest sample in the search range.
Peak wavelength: 571.8 nm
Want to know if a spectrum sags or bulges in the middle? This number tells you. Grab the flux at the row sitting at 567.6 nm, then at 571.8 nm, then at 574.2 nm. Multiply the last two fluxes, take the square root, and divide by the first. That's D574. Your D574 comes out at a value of 0.97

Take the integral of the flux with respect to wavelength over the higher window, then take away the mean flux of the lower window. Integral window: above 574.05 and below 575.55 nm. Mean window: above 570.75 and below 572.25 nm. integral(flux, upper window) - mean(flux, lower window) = 3.04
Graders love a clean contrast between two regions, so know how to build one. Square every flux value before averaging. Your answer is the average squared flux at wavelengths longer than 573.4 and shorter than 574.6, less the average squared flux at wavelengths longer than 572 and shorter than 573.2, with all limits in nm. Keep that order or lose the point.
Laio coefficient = -0.7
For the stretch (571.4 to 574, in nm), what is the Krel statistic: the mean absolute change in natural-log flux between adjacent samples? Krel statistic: 0.026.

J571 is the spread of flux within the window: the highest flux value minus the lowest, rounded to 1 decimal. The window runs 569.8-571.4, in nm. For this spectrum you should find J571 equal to 0.2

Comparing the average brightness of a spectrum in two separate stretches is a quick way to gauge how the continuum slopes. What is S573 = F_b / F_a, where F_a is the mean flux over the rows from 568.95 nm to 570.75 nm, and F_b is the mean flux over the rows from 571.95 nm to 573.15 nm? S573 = 0.98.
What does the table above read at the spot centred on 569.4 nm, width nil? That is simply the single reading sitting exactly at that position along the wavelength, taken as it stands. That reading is 5.797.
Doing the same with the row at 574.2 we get 5.459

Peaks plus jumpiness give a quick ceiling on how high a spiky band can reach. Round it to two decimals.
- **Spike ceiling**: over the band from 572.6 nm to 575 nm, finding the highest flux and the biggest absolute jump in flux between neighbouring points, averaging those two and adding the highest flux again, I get 8.73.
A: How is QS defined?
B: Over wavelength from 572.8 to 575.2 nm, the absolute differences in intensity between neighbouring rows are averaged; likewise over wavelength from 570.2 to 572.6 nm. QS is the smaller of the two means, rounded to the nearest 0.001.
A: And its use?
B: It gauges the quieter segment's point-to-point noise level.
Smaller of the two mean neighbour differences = 0.167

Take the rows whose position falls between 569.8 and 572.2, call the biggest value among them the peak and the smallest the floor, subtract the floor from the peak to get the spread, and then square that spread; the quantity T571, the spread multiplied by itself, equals 0.19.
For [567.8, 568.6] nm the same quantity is 0.10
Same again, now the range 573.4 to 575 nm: 0.20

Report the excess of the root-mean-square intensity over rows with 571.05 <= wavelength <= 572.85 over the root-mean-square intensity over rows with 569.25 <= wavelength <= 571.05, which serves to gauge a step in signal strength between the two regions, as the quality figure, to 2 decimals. -0.10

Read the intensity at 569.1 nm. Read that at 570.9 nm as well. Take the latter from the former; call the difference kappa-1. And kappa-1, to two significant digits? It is 0.27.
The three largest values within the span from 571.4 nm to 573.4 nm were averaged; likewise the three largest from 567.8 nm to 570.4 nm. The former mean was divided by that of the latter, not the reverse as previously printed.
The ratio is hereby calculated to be 0.96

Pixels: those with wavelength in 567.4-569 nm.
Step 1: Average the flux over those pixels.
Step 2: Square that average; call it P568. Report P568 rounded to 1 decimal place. 30.9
